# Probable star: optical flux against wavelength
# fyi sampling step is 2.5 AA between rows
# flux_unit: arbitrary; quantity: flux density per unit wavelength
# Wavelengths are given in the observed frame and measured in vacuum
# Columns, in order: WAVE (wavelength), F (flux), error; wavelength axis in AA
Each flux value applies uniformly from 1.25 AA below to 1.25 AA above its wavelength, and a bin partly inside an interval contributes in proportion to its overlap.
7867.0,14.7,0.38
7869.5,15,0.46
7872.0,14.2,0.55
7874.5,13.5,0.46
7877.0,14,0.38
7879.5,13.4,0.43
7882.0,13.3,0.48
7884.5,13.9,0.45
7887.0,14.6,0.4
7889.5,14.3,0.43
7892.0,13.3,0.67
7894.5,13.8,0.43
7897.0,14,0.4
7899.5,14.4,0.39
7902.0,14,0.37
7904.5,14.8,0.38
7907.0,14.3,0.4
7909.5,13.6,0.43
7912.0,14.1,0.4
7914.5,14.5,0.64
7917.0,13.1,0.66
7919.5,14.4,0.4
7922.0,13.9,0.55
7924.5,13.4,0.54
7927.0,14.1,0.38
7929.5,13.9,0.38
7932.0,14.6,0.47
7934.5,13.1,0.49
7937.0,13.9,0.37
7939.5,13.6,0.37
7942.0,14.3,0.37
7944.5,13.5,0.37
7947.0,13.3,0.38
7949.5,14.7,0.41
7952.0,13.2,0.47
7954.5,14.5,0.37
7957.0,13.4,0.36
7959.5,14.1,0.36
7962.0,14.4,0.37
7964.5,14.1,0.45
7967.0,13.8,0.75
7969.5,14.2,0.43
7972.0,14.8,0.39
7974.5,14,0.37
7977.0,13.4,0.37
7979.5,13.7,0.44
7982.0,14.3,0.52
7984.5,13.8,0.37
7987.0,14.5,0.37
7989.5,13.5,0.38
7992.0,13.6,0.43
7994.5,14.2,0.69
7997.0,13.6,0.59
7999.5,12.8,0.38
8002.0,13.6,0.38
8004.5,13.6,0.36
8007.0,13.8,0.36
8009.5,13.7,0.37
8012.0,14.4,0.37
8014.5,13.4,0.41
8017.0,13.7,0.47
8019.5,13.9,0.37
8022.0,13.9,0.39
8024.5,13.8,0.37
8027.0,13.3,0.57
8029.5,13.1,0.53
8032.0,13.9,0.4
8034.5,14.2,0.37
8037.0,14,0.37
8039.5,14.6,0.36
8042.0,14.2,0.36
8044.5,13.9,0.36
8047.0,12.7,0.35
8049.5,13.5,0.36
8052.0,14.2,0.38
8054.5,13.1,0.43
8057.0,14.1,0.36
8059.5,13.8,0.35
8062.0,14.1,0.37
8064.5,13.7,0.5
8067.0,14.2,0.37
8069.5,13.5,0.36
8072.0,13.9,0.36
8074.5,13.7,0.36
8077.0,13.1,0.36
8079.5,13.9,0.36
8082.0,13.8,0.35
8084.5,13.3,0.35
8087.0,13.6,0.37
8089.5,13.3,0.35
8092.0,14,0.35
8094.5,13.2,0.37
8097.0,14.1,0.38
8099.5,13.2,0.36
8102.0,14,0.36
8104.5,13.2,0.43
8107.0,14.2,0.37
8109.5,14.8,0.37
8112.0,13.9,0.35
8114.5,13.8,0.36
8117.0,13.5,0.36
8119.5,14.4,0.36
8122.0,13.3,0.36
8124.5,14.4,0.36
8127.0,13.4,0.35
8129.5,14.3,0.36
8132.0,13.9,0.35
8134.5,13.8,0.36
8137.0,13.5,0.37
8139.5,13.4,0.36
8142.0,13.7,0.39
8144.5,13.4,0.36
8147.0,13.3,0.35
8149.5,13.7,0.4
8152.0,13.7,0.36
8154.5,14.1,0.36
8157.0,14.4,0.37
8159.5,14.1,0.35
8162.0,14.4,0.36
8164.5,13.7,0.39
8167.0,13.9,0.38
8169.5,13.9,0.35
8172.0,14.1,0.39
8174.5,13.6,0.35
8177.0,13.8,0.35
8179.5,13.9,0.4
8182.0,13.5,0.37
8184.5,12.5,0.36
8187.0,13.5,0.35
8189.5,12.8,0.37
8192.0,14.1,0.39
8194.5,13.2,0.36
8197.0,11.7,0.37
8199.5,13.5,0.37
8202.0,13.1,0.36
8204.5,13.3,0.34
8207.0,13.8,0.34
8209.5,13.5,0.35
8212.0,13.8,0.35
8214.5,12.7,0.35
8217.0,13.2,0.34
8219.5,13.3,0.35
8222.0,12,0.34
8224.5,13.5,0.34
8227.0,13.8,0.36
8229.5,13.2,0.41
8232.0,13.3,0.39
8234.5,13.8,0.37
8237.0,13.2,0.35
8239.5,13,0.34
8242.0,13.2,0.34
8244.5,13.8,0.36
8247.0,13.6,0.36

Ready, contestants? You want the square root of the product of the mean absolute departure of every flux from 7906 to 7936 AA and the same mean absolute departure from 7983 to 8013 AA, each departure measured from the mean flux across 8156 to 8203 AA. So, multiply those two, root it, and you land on 0.42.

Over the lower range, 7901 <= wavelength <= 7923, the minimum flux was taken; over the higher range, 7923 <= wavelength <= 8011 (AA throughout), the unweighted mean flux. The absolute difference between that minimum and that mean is 0.76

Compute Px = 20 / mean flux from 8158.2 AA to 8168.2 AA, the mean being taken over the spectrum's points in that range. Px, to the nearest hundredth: 1.43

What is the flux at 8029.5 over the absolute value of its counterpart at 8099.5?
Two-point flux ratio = 0.99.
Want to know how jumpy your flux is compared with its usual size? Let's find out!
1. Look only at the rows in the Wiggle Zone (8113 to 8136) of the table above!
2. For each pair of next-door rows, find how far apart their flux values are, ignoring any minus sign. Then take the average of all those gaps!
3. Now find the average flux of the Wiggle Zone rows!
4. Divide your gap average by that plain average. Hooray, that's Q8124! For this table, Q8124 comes 0.052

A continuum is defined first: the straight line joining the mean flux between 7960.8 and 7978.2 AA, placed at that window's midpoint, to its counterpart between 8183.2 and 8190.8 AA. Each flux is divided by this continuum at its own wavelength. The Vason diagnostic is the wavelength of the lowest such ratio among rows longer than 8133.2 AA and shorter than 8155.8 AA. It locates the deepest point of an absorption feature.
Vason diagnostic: 8147.0 AA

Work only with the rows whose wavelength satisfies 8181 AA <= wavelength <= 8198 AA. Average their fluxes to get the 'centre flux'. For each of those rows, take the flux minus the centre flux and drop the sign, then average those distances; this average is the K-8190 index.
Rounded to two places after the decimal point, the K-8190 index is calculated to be 0.61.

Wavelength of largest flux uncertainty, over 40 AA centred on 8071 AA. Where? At 8064.5 AA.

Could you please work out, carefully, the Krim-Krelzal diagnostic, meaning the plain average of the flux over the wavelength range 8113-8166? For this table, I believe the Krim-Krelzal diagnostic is 13.82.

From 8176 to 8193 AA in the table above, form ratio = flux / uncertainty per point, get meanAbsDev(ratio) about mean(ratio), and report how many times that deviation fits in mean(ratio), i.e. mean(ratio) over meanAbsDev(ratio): 24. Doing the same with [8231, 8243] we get 30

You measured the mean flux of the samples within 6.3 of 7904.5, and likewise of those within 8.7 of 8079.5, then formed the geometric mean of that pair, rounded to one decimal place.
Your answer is 13.9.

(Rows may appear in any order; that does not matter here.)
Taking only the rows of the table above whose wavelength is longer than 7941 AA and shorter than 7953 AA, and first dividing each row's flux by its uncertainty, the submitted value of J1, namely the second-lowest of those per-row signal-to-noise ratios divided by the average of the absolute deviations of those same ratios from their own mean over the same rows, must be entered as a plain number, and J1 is 13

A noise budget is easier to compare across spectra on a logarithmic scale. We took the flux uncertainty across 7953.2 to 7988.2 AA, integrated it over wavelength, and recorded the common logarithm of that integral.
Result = 1.17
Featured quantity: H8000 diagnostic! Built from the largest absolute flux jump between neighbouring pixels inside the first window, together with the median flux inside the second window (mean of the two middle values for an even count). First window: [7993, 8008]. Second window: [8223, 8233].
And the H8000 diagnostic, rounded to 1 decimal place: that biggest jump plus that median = 14.2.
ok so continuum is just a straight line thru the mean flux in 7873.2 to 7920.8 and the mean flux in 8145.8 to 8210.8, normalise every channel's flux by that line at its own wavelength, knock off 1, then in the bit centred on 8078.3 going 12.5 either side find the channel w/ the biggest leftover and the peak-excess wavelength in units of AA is 8067.0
